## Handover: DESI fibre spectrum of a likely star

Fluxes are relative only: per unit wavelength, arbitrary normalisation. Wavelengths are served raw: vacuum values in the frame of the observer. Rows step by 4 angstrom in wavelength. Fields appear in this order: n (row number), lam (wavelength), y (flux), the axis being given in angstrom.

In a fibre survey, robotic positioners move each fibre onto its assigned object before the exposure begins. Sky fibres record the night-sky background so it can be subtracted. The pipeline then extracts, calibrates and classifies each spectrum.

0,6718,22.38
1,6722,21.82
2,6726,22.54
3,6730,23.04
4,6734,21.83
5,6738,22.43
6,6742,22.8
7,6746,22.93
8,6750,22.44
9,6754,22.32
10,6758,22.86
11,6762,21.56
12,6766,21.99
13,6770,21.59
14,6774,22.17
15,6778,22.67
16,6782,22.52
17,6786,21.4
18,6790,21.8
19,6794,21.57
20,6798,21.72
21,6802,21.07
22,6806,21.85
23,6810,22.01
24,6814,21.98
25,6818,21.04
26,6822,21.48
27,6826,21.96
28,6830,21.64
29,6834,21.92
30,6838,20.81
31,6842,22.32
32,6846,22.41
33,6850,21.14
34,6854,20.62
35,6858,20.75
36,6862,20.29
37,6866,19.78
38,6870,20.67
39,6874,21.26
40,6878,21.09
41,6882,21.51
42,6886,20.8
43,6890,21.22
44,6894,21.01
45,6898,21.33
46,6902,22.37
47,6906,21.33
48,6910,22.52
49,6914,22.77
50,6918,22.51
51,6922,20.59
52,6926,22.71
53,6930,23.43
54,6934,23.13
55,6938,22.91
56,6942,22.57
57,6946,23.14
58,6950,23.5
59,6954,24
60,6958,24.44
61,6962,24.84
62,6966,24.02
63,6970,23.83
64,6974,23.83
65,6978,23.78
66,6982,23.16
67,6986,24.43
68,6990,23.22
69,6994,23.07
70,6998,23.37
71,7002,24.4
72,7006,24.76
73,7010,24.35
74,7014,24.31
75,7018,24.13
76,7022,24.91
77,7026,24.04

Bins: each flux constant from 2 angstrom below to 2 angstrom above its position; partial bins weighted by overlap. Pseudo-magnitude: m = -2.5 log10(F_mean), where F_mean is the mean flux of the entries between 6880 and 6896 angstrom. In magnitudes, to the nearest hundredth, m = -3.31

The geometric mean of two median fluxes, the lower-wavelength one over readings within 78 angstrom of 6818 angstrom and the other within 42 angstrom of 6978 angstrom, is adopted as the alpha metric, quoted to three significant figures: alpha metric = 22.7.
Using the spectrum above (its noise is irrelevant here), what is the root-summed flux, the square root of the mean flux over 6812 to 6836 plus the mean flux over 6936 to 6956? 6.70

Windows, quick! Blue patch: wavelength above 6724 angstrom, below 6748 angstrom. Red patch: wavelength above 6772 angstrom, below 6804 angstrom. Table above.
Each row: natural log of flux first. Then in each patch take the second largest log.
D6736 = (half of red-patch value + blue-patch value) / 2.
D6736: 2.34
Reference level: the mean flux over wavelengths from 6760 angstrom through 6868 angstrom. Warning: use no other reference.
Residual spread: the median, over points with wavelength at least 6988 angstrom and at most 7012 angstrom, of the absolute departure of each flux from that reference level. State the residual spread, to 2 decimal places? 2.30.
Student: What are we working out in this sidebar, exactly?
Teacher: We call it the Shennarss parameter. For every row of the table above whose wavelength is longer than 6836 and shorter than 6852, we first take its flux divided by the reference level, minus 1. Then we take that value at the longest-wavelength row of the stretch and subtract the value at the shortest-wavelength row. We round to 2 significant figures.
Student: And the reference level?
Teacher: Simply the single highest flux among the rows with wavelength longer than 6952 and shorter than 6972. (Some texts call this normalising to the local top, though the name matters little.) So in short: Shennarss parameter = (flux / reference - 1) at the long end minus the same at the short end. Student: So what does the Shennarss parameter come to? 0.013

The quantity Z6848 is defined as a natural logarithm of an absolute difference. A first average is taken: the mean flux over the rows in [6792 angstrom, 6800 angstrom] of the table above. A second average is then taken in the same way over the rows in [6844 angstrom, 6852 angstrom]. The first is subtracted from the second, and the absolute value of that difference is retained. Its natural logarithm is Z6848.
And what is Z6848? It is -2.0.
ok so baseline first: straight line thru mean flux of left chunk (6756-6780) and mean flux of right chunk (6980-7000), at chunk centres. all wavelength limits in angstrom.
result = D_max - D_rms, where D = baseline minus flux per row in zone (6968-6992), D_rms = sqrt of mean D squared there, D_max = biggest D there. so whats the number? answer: -0.3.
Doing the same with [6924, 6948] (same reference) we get 0.3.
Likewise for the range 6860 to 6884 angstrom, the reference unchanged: 0.9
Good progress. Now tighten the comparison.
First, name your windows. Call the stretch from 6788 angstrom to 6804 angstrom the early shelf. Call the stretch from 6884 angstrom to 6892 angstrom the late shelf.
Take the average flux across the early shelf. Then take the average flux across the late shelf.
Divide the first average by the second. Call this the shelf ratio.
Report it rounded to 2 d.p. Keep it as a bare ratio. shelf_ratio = 1.03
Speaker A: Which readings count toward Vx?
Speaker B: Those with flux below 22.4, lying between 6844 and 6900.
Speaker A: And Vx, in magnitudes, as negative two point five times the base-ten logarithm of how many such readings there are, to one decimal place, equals -2.8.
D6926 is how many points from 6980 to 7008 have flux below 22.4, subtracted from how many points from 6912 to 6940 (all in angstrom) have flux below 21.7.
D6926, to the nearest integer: 1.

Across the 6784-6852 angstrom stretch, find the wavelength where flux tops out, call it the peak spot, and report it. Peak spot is 6846 angstrom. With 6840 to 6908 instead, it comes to 6846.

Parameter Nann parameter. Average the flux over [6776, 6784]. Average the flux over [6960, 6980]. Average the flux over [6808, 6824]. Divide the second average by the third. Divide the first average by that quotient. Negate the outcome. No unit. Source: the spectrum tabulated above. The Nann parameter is -20.3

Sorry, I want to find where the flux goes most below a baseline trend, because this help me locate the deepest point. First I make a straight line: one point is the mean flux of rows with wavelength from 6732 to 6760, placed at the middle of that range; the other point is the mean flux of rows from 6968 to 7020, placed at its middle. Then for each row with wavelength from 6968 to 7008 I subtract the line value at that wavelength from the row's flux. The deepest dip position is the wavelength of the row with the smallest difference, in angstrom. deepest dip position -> 6994 angstrom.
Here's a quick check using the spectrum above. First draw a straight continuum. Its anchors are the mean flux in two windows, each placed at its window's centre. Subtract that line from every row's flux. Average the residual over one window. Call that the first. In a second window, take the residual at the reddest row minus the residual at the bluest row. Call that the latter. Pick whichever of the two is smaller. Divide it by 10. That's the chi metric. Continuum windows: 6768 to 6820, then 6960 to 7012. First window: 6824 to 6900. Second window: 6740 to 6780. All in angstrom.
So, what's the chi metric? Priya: -0.14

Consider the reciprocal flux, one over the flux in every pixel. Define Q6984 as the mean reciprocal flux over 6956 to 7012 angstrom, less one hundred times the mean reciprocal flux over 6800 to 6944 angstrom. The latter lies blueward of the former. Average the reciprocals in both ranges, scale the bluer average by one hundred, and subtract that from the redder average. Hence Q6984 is -4.59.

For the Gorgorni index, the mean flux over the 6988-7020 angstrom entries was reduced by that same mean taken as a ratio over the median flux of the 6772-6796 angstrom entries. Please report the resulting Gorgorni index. 22.9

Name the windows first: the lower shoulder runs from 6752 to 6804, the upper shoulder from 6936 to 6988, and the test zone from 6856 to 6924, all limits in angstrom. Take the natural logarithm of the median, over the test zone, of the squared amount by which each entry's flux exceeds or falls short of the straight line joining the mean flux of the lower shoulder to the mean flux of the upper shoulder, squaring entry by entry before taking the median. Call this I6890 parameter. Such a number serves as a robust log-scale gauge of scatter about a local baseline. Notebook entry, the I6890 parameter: 1.2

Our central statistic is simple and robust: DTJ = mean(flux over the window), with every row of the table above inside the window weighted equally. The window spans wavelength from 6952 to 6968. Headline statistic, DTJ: 24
